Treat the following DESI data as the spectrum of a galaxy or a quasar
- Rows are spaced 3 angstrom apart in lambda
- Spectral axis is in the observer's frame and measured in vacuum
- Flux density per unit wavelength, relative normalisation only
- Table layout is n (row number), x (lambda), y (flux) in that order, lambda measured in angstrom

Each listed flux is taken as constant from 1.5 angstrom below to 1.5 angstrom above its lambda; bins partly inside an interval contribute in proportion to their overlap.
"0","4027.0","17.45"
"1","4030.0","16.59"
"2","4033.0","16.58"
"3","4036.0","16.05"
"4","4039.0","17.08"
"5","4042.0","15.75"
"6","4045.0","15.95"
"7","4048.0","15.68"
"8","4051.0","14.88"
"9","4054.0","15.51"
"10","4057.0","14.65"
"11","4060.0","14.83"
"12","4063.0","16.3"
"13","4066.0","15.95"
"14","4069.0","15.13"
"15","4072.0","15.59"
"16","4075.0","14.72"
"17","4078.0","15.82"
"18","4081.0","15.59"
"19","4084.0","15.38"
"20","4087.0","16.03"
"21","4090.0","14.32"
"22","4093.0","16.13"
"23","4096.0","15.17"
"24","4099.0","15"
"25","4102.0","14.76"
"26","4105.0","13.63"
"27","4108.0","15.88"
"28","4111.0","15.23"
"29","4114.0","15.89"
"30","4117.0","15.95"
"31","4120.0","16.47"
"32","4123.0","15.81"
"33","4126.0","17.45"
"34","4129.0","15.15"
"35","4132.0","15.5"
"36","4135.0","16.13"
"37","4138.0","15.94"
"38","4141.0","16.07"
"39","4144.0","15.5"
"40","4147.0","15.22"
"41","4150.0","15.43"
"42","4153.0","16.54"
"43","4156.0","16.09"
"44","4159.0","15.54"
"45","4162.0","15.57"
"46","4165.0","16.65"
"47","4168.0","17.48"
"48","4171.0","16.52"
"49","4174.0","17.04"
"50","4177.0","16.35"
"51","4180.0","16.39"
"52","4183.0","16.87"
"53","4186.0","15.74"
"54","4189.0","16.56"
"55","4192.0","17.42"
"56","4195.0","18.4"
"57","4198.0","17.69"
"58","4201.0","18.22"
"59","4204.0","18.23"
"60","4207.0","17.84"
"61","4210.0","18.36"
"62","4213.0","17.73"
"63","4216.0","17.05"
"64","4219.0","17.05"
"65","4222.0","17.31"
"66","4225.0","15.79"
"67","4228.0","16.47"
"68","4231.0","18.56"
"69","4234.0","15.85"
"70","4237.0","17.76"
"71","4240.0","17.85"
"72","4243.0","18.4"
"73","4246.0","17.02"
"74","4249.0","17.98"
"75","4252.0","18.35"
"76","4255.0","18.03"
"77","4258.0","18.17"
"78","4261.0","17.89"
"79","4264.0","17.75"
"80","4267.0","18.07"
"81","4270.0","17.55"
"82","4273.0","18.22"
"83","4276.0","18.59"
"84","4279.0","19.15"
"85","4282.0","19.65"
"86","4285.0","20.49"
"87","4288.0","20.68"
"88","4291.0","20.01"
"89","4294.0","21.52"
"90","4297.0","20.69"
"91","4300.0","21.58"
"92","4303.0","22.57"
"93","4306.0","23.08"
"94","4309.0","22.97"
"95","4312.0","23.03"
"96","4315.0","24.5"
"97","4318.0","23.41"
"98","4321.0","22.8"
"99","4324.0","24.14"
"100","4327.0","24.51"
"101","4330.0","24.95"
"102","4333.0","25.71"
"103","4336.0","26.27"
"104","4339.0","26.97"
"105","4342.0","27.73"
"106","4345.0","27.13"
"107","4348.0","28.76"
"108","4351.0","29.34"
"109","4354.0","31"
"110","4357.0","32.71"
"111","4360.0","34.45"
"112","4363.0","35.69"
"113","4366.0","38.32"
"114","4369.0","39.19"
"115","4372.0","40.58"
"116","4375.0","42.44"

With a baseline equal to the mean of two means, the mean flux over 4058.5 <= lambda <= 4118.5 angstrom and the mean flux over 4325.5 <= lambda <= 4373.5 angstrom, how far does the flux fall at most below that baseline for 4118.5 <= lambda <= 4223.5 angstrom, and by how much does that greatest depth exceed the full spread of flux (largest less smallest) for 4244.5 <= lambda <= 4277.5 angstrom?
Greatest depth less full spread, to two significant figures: 6.4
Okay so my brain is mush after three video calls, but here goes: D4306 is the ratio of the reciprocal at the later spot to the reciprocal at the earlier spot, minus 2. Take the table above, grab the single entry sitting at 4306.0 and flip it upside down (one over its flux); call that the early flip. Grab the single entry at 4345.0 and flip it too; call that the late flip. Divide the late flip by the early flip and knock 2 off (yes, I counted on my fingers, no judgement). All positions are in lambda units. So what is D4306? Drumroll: -1.15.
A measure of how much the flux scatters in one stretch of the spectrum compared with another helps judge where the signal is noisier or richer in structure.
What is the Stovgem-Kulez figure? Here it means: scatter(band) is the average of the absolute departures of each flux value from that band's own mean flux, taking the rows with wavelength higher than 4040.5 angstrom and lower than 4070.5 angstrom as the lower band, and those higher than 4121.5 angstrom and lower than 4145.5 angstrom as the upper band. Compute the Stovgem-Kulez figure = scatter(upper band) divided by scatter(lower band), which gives 1.0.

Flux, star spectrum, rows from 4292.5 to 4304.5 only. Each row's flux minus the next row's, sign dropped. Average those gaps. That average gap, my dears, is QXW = 0.9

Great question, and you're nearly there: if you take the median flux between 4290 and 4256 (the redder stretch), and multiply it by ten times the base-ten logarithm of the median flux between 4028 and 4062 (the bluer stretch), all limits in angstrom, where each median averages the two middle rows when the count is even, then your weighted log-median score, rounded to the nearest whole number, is 218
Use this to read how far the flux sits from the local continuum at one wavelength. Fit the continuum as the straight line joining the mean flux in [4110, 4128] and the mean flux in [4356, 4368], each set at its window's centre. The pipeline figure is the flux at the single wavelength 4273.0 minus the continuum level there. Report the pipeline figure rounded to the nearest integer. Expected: -10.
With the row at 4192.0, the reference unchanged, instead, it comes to -5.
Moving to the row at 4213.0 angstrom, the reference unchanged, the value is -6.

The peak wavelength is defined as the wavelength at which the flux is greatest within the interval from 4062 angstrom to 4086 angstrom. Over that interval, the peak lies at 4063.0 angstrom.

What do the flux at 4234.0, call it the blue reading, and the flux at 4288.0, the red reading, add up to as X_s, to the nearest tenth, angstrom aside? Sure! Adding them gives 36.5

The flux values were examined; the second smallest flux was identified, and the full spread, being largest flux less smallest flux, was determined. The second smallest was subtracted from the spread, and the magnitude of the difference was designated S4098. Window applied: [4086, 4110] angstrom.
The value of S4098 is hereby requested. 11.8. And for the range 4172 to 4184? 15.7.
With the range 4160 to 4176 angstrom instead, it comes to 14.6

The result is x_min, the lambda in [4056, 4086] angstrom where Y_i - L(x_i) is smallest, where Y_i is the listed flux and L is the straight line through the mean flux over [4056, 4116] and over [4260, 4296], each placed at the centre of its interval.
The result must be 4075.0 angstrom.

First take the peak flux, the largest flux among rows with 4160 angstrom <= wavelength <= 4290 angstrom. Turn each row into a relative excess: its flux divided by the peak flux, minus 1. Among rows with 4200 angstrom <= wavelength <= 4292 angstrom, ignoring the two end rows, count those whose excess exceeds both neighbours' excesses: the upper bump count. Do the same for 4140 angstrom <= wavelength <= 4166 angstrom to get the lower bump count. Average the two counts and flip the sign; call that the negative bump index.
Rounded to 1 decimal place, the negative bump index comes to -5.0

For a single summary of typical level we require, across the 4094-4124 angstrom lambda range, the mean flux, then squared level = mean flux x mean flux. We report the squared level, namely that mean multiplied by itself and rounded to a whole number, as 237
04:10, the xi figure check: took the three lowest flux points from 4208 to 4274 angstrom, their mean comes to 16.0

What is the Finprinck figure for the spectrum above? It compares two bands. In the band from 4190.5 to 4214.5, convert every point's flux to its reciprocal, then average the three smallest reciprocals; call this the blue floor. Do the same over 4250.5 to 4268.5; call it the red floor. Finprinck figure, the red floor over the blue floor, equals 1.01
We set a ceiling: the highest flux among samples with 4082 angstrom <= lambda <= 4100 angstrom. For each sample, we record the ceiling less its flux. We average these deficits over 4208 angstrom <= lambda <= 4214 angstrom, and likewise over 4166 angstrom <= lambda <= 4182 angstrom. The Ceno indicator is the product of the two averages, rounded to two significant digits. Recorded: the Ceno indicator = 1.2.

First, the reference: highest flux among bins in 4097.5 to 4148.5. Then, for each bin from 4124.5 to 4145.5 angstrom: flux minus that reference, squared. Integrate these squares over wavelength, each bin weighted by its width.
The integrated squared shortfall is 56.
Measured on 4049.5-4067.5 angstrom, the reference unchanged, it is 86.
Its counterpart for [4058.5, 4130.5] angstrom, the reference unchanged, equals 314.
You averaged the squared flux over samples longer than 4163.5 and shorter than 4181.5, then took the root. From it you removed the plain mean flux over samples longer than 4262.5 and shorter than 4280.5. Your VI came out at -1.5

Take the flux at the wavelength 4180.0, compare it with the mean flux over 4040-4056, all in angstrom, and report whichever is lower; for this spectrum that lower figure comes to 15.6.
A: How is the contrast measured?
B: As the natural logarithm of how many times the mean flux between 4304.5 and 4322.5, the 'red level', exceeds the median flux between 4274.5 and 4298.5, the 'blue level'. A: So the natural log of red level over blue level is 0.14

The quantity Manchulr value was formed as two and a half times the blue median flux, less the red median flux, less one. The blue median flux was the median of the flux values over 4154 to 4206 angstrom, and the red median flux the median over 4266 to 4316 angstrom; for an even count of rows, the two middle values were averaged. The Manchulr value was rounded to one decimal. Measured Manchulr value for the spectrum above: 19.9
